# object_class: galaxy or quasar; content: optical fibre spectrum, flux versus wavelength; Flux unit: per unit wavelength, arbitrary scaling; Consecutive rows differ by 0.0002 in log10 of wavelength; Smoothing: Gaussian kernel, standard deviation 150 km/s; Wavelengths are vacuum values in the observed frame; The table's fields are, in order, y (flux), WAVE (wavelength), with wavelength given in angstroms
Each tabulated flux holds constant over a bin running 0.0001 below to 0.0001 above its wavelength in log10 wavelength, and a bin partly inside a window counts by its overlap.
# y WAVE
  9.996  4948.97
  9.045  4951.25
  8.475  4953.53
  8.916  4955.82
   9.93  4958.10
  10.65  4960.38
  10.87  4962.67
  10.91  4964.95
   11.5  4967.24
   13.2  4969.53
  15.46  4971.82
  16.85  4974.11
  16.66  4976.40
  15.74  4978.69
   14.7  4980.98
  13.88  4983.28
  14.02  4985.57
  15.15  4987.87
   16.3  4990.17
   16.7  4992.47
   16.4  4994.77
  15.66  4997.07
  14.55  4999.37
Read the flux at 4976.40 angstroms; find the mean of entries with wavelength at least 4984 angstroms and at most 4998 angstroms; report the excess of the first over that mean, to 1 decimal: 1.0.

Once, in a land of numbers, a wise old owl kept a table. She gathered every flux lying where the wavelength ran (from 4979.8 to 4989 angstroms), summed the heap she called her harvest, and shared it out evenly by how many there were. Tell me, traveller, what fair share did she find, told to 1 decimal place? 14.4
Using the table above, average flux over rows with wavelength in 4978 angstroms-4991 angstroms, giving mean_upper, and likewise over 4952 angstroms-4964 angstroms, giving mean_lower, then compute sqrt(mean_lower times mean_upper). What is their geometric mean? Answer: 12.1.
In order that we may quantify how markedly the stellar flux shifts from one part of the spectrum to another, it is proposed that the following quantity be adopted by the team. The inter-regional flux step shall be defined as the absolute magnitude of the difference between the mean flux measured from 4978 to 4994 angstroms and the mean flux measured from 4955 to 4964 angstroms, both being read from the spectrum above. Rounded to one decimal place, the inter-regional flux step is 5.1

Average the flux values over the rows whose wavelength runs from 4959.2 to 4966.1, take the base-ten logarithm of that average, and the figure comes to 1.034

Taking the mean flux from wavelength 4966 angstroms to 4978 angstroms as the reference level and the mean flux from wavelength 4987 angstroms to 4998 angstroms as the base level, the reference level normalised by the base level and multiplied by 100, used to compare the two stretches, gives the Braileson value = 92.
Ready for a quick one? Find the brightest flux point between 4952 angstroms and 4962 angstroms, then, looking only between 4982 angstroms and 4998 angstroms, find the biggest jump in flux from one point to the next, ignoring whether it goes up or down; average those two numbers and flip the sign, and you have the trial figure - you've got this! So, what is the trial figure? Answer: -5.9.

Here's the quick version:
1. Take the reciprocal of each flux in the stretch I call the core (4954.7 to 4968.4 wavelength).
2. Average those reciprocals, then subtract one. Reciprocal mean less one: -0.904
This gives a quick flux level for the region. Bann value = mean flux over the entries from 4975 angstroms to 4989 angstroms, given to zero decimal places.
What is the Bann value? 15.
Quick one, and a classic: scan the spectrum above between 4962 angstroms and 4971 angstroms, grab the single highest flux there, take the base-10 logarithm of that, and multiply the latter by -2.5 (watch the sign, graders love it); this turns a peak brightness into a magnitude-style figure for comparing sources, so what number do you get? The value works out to -2.80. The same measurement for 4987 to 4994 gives -3.06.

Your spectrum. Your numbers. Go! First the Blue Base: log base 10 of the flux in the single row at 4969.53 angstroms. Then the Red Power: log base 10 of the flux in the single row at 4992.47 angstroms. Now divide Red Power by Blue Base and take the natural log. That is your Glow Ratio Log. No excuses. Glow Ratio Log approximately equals 0.09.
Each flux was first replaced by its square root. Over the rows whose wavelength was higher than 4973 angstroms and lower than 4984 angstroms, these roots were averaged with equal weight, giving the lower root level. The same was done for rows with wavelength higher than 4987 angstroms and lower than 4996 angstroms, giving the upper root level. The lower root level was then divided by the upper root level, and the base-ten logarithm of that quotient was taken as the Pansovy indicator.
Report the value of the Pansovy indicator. -0.01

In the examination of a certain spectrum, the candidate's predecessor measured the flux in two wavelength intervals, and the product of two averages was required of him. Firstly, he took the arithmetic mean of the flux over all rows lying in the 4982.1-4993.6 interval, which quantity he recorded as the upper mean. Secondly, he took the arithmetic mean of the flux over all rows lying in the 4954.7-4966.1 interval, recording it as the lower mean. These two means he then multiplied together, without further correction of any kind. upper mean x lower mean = 156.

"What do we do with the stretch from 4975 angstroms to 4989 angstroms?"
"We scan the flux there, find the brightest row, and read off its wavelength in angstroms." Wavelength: 4976.40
